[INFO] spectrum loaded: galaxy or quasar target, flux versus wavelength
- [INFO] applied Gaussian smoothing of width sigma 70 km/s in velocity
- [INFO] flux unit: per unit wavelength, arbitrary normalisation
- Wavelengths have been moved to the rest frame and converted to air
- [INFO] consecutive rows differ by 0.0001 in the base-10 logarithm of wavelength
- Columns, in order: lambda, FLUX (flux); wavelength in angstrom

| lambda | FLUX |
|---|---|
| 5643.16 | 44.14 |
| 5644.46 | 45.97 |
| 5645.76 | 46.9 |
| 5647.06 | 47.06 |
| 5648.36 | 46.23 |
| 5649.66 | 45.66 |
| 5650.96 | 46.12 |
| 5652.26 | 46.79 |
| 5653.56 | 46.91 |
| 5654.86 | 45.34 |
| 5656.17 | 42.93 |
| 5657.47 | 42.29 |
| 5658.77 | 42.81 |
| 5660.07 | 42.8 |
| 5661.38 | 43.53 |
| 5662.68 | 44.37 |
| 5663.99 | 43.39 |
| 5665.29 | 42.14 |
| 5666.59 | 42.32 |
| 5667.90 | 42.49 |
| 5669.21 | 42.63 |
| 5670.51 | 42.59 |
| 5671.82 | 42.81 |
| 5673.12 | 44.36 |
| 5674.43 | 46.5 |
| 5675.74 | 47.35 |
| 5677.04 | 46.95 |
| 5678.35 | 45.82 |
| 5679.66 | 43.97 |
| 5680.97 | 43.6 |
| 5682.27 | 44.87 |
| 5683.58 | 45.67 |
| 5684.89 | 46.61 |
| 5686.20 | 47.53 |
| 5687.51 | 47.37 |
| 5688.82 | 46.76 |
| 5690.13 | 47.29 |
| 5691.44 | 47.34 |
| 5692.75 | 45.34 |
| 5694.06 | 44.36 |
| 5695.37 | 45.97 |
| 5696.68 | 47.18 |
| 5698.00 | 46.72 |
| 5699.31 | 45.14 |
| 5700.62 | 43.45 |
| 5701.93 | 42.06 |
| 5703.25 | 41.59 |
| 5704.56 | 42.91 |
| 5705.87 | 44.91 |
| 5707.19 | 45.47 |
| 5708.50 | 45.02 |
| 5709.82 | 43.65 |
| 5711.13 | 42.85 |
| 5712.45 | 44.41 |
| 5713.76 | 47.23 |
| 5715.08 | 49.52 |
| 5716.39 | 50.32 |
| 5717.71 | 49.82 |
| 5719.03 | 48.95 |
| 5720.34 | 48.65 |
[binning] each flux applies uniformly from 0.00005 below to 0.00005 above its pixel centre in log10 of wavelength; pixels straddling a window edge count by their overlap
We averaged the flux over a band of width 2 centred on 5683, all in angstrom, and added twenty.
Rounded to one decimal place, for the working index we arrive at 65.3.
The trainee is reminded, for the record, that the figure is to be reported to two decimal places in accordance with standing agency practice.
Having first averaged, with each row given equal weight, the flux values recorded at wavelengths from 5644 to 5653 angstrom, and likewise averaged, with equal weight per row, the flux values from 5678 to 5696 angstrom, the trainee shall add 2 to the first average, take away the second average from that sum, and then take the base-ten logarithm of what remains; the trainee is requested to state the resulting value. 0.40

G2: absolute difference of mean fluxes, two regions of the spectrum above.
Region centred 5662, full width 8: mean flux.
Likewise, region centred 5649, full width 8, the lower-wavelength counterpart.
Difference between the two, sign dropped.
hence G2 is 3.3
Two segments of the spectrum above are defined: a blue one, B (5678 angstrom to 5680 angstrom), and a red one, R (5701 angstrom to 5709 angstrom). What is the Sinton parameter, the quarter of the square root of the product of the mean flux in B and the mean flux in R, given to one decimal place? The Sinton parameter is 11.1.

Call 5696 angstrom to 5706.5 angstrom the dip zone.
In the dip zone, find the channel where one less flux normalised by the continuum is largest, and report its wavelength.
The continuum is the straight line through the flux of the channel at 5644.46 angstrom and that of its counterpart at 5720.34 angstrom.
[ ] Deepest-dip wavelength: 5703.25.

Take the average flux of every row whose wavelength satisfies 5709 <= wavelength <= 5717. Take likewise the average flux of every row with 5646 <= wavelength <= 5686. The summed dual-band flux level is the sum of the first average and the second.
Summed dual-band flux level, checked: 90.9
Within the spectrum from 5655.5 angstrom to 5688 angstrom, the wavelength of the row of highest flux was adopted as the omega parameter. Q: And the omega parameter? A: 5686.20 angstrom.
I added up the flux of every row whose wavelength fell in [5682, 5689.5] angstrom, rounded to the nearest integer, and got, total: 279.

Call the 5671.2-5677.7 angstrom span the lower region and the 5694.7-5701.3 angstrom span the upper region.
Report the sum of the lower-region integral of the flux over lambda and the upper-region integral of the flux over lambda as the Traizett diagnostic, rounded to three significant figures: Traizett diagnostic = 598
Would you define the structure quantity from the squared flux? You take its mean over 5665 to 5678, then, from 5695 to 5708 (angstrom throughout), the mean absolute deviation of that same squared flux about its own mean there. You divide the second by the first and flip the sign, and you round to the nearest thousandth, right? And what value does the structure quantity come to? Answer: -0.074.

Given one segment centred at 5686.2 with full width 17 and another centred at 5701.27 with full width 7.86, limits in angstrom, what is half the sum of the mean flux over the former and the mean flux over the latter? 44.8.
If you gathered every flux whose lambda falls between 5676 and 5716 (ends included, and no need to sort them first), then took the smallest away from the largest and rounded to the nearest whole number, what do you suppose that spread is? 8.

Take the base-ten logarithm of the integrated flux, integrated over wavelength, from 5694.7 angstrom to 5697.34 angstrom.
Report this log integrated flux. 2.09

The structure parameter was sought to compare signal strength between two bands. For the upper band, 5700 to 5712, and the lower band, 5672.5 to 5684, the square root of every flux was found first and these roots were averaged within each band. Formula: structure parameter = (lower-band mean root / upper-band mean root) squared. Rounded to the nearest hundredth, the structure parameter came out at 1.04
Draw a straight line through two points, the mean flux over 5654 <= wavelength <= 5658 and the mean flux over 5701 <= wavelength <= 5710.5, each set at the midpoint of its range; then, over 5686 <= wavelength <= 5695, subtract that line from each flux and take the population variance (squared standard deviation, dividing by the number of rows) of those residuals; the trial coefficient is 1.3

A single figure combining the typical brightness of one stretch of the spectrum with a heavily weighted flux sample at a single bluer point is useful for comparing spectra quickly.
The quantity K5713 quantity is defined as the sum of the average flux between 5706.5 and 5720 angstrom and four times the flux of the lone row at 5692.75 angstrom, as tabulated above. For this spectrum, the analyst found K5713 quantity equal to 228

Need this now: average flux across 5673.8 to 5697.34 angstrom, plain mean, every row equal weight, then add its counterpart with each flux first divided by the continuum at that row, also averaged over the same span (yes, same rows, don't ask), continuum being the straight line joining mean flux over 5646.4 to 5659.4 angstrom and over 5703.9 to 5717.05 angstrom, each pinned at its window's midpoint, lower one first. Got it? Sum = 47.2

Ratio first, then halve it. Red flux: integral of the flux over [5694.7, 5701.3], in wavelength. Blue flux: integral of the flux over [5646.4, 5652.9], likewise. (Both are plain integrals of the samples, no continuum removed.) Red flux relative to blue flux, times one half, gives 0.50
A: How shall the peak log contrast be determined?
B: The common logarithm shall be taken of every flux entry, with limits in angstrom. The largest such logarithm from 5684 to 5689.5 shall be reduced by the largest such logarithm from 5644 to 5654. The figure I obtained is 0.004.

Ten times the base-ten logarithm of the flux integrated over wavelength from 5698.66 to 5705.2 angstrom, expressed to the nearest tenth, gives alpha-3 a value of 24.5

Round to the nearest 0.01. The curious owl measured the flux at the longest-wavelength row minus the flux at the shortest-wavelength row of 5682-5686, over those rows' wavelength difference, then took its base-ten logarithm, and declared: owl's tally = -0.18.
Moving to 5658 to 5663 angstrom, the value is -0.40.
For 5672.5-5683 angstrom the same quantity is -1.25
